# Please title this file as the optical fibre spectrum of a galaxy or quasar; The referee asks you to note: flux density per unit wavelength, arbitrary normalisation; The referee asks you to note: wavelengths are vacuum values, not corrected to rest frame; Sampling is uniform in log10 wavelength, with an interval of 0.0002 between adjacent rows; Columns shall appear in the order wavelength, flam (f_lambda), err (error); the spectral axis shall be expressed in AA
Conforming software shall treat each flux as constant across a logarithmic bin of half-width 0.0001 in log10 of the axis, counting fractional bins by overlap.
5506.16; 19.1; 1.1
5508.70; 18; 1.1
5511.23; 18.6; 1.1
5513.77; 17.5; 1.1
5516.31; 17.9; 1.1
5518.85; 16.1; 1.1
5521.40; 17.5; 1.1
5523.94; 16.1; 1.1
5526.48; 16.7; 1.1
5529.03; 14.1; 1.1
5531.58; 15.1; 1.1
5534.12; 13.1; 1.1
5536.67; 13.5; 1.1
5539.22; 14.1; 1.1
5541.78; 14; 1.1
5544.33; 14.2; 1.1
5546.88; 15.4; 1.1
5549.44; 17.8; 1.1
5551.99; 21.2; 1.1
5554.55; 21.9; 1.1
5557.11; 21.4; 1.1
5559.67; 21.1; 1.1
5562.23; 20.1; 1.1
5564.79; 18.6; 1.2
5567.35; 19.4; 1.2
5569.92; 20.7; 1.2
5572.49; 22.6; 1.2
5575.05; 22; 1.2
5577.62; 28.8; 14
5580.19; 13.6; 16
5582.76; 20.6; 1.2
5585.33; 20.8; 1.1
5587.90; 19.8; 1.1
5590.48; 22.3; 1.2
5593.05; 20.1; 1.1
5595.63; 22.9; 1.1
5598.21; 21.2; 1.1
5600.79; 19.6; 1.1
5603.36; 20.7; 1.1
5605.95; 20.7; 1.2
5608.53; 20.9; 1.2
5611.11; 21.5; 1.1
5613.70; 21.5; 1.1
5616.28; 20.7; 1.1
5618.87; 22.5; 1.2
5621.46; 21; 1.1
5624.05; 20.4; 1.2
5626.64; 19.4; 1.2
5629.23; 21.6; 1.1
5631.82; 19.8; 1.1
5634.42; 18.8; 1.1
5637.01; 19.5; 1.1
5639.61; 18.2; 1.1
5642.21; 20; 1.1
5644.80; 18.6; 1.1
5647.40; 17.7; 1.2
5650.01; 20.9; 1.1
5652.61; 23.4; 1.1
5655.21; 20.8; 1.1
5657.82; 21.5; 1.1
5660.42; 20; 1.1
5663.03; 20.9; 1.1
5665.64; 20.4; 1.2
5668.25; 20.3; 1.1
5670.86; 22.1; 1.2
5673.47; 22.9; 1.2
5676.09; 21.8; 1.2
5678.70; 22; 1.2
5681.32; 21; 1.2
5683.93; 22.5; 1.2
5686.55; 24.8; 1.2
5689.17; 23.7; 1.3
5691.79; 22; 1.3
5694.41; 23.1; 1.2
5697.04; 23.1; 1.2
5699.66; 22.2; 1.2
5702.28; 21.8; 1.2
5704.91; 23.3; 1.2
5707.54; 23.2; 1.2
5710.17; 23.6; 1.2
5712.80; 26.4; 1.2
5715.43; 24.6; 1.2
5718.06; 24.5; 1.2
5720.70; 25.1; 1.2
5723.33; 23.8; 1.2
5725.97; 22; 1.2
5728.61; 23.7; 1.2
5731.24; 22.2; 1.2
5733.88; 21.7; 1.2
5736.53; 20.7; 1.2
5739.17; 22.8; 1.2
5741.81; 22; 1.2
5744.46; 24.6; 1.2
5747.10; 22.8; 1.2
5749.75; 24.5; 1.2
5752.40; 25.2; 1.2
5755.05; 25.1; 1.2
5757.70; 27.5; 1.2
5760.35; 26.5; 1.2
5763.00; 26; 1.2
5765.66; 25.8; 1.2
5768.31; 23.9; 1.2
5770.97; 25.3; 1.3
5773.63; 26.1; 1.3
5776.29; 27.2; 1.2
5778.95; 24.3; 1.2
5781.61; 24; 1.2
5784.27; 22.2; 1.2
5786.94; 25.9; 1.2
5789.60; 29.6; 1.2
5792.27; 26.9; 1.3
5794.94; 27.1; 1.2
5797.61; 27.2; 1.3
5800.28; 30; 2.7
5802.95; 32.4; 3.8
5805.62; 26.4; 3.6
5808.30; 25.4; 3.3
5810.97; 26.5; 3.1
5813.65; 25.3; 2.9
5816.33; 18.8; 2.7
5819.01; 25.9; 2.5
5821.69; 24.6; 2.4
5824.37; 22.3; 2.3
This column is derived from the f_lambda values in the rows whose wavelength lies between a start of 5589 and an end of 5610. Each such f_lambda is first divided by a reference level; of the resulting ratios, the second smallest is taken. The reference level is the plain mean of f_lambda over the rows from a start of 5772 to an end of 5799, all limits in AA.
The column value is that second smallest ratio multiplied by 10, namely 7.7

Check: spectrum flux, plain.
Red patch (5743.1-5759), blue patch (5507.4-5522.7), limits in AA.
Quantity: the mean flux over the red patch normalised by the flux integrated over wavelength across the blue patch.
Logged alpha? 0.093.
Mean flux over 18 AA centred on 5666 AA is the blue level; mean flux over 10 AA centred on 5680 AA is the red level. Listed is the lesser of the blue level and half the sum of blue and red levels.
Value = 21.2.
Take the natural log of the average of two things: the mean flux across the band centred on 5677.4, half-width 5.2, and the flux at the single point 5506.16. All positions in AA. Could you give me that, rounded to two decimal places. 3.02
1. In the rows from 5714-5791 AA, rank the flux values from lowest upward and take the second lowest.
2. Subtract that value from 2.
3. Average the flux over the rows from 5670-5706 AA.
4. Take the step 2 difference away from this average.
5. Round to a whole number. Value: 42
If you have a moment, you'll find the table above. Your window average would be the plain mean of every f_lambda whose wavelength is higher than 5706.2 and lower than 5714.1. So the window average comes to 24.4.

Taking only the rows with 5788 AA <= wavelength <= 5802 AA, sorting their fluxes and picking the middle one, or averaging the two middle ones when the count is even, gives 27.2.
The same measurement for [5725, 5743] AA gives 22.0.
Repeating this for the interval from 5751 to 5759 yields 25.2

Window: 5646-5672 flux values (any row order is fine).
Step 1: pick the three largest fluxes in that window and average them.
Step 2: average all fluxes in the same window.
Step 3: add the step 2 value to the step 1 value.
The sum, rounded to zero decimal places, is 43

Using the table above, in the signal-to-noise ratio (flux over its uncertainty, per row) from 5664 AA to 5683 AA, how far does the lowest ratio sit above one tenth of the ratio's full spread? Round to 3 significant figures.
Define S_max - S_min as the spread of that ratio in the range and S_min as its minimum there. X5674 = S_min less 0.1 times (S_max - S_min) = 16.8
